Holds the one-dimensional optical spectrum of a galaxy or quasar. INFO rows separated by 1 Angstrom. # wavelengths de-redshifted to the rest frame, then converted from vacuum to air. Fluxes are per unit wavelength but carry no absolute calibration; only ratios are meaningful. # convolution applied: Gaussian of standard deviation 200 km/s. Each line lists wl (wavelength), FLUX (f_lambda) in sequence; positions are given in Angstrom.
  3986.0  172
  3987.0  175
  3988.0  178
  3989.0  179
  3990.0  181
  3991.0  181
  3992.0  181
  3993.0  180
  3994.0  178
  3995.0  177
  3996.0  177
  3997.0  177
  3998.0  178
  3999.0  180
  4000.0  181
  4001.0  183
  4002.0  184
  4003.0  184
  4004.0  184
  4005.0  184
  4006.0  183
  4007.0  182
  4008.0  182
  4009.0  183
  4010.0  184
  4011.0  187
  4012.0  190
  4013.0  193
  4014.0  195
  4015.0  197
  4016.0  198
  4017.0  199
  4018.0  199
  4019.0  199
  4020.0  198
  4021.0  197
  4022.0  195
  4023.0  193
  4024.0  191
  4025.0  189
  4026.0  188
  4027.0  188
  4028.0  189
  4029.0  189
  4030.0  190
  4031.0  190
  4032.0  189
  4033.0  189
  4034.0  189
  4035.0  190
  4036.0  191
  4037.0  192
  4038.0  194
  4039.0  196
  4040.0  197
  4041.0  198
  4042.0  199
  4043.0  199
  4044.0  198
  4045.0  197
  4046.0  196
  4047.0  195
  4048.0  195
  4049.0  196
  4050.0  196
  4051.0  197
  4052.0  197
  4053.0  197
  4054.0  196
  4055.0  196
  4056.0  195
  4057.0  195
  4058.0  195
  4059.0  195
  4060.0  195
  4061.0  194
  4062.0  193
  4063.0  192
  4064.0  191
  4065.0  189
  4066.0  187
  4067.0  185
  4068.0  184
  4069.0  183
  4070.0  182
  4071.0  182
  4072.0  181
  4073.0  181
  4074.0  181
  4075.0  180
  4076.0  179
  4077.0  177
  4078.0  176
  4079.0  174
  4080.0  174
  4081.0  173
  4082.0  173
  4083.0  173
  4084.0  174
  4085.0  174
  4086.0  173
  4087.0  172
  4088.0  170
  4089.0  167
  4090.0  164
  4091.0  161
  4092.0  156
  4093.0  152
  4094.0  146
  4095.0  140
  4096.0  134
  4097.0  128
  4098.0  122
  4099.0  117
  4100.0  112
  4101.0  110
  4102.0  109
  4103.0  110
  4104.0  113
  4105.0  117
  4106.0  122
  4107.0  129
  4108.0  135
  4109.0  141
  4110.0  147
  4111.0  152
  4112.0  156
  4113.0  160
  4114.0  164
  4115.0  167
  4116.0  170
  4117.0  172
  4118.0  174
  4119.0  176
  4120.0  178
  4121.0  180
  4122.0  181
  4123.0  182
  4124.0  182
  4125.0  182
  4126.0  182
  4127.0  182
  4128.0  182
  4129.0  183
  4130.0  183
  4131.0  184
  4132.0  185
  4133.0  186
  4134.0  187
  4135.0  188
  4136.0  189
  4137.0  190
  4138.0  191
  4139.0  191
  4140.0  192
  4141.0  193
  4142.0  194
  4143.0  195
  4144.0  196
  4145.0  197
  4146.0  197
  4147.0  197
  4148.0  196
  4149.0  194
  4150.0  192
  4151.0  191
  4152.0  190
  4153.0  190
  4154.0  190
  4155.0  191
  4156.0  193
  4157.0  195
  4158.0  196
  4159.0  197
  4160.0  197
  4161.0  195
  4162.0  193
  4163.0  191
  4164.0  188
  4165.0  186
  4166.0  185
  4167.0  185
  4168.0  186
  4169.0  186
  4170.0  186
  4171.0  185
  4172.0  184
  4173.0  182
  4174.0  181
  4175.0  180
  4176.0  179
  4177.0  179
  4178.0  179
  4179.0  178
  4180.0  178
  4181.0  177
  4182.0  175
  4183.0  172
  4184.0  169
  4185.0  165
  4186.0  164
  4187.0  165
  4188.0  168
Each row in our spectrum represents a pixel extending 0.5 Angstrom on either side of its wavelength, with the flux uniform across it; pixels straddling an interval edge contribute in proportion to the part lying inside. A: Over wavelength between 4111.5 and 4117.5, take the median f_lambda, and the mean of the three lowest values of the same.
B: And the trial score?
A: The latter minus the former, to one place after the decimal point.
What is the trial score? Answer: -5.5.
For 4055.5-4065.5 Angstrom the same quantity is -3.8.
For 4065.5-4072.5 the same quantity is -1.3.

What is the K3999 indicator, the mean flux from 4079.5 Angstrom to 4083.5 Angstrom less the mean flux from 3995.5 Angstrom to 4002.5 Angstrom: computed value -7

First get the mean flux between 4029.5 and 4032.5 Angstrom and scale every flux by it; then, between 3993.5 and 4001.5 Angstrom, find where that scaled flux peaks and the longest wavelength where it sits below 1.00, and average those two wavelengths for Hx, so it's 4001.0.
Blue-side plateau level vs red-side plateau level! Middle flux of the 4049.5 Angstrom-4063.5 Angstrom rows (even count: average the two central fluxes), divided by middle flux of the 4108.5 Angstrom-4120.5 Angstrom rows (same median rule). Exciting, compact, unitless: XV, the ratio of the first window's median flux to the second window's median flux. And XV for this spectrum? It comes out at 1.18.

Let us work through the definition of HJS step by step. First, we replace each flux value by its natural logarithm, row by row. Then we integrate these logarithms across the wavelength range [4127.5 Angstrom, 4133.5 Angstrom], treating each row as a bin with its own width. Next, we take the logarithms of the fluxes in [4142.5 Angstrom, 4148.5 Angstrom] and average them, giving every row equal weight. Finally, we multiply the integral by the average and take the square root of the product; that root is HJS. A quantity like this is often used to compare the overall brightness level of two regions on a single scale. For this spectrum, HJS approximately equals 12.9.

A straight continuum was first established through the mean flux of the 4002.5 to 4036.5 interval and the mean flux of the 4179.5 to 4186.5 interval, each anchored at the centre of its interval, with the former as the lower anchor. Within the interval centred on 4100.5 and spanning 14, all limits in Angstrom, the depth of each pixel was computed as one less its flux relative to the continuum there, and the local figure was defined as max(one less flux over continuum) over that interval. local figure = 0.40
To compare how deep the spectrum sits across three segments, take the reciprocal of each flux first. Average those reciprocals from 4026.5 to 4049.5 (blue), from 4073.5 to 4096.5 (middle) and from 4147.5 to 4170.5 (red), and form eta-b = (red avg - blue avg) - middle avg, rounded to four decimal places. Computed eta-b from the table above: -0.0060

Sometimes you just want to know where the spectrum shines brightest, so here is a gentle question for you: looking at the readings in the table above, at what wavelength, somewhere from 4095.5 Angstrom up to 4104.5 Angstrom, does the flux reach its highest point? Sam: 4096.0 Angstrom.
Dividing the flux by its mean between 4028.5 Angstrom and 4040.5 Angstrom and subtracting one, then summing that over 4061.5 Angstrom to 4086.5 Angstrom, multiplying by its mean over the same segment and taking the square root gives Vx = 0.28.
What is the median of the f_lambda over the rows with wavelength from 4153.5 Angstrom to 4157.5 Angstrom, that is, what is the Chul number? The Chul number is 192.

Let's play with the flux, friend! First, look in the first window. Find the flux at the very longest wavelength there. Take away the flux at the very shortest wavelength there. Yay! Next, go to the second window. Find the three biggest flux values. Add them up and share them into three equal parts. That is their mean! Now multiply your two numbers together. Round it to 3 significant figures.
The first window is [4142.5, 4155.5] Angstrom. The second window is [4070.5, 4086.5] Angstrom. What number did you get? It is -725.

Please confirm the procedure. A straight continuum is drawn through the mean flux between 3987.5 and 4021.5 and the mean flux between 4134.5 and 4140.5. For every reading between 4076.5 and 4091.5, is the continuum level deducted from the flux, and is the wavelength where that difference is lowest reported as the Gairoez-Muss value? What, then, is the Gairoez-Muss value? 4091.0 Angstrom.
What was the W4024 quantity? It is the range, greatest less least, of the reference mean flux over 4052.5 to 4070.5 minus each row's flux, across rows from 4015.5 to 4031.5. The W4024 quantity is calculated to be 11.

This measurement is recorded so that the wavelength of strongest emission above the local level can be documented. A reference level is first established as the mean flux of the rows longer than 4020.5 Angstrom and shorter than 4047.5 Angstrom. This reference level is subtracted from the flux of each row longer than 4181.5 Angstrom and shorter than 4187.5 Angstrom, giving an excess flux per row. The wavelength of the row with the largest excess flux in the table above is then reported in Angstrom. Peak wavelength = 4182.0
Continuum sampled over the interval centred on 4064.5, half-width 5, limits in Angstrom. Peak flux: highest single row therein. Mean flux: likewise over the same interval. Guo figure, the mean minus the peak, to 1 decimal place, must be -5.7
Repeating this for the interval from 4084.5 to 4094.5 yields -10.5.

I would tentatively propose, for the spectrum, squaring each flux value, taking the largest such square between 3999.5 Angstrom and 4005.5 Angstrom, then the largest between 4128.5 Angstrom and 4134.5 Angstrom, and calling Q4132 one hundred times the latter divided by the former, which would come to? 103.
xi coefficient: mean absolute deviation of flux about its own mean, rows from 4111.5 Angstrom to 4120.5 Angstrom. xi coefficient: 6.0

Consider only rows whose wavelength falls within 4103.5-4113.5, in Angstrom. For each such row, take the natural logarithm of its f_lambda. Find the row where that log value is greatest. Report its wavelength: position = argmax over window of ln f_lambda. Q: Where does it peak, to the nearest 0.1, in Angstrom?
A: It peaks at 4113.0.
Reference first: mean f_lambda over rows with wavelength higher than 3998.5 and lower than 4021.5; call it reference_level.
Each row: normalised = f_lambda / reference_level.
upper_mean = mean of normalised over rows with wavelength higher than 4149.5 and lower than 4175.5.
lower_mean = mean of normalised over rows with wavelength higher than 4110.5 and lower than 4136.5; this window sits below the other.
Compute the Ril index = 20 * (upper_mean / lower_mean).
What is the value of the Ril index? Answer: 21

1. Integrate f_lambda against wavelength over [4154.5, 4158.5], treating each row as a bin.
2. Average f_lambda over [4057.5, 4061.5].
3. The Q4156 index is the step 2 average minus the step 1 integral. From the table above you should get -580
